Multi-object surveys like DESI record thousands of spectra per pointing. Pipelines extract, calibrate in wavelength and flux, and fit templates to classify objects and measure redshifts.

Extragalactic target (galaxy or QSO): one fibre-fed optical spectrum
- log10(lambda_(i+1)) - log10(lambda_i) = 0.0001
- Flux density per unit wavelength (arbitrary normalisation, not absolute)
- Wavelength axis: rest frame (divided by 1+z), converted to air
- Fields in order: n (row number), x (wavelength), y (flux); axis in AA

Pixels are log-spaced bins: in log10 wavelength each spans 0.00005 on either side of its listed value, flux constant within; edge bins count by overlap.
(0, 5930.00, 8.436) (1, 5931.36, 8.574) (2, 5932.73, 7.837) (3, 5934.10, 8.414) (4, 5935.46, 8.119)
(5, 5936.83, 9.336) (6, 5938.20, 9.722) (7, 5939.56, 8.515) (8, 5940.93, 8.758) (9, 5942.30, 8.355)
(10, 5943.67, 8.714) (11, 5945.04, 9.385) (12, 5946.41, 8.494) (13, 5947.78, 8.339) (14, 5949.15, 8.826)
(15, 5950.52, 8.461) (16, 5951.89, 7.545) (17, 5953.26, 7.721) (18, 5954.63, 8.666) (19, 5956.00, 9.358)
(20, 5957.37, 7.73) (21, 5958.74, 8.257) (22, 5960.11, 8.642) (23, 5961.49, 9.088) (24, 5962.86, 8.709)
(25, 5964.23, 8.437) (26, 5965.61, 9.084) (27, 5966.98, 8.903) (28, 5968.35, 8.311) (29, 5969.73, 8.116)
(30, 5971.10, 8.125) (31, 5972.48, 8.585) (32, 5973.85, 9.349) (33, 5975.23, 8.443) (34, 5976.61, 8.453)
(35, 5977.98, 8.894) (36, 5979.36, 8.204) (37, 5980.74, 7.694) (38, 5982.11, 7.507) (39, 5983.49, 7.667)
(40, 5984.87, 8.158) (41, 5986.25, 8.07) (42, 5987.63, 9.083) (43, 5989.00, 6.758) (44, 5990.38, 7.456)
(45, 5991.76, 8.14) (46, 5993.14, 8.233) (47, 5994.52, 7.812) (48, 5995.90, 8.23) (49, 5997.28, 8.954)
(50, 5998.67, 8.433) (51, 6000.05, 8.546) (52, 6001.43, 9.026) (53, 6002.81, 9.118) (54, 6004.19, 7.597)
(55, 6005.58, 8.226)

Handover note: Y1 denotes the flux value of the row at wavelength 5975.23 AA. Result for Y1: 8.443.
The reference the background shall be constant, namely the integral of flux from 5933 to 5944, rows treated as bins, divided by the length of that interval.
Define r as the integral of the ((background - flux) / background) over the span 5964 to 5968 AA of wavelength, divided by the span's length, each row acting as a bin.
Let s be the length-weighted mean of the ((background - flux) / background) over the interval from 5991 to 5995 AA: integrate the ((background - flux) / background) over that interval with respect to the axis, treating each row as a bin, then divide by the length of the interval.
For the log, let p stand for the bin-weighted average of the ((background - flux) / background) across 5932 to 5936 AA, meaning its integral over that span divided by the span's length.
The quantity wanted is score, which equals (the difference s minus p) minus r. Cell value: 0.02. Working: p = 0.066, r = -0.012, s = 0.07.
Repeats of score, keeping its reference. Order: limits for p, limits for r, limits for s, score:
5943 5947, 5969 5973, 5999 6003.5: -0.05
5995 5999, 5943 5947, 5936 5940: -0.06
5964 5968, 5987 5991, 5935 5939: -0.14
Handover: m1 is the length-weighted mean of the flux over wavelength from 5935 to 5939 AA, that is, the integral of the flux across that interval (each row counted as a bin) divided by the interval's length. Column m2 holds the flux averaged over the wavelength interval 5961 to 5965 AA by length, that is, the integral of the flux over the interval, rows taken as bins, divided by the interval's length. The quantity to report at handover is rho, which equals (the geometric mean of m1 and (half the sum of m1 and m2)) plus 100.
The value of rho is 109.0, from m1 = 9.10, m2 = 8.73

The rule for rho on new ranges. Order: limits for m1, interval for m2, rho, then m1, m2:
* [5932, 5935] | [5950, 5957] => 108.2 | 8.13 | 8.33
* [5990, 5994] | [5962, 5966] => 108.2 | 7.97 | 8.73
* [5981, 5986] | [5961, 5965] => 108.0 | 7.80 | 8.73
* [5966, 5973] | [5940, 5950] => 108.5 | 8.43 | 8.68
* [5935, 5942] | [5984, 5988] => 108.7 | 8.88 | 8.34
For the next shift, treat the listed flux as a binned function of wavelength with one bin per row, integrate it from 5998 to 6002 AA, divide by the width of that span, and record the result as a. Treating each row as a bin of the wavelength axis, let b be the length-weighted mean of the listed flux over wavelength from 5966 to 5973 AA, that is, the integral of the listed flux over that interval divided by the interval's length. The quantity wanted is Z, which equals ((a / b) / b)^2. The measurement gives 0.0148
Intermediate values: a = 8.67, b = 8.43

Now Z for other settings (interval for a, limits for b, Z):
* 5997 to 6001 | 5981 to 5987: 0.0196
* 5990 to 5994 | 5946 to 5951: 0.0120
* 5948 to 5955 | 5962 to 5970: 0.0122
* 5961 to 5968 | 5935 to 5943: 0.0129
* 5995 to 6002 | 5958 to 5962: 0.0134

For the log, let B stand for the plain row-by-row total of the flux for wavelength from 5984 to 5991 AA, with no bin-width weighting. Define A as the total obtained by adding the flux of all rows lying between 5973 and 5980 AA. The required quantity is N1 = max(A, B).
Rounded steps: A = 43.3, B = 39.5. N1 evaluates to 43.3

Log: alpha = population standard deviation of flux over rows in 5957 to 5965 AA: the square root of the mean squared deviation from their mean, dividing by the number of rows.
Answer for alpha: 0.42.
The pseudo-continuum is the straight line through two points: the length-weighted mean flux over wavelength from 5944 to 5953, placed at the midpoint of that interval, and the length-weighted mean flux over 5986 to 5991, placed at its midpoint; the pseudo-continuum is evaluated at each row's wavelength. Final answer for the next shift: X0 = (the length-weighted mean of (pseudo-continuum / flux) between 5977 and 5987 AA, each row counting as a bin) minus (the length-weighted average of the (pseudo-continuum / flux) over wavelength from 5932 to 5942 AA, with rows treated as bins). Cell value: -0.015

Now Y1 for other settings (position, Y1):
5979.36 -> 8.204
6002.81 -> 9.118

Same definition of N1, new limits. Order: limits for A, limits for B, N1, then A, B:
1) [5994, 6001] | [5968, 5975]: 42.5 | 42.0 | 42.5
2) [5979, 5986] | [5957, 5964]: 42.4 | 39.2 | 42.4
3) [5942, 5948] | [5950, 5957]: 43.3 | 43.3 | 41.8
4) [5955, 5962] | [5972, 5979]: 43.7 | 43.1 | 43.7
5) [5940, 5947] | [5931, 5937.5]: 43.7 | 43.7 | 42.3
